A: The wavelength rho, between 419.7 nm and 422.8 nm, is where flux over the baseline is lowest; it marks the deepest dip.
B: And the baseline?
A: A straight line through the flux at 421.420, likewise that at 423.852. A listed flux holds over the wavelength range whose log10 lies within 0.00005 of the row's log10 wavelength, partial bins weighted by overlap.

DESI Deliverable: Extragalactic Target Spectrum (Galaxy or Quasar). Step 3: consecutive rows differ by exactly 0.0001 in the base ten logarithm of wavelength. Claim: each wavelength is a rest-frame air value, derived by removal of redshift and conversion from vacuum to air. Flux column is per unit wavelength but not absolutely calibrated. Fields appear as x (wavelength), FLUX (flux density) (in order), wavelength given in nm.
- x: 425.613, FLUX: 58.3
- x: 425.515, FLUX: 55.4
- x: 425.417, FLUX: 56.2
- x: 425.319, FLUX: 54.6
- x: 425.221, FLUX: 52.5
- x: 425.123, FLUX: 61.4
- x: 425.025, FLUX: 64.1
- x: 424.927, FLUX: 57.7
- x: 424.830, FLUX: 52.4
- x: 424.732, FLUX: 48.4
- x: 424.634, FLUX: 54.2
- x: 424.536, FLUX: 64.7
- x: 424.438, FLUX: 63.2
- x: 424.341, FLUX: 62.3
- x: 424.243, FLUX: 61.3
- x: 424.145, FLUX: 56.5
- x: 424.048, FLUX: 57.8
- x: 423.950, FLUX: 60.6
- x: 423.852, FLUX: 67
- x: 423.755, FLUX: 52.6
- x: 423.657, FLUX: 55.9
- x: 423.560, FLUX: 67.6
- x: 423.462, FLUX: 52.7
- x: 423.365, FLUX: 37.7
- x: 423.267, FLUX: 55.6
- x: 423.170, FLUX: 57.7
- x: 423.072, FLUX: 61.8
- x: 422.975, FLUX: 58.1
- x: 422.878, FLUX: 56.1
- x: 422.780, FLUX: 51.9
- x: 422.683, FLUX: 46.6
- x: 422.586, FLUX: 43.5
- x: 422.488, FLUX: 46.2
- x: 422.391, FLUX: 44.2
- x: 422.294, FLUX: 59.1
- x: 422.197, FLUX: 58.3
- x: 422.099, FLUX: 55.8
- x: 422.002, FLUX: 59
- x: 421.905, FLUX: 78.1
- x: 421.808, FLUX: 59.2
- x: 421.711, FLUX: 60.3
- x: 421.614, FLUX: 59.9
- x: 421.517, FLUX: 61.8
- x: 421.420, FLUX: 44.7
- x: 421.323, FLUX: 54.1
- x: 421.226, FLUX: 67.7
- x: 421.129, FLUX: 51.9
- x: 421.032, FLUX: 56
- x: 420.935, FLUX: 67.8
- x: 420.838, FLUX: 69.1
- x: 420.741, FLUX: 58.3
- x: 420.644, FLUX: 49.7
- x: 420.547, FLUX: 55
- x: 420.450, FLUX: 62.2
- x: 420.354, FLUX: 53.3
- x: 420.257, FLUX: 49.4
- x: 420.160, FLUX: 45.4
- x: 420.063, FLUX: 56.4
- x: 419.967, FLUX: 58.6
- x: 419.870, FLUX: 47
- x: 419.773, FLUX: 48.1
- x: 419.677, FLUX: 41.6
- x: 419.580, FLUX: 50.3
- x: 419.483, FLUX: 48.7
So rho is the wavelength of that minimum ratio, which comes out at 422.586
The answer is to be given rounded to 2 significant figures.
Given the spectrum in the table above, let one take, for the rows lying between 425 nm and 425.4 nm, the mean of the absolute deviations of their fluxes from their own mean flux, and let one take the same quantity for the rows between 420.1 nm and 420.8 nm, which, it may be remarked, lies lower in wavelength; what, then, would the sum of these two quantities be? 9.0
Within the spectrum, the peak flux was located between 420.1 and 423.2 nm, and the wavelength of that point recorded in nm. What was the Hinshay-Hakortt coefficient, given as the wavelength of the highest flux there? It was 421.905 nm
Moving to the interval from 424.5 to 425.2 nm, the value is 424.536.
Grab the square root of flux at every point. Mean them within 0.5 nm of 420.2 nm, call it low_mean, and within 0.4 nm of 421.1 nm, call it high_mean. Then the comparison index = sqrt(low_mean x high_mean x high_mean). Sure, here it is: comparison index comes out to 20.6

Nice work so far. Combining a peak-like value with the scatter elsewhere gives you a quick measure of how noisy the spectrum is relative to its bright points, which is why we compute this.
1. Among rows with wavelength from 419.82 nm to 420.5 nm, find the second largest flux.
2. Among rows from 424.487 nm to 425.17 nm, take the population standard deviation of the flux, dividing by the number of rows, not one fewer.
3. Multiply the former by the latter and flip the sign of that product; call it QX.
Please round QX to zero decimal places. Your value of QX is -336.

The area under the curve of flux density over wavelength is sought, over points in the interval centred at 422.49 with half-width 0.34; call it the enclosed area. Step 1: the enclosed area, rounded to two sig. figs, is 34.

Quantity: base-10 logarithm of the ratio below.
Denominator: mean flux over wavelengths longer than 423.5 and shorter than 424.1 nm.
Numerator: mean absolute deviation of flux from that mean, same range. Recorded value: -1.10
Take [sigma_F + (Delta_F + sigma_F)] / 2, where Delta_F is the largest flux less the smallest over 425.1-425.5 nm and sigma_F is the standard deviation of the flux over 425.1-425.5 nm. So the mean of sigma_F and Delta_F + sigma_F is 8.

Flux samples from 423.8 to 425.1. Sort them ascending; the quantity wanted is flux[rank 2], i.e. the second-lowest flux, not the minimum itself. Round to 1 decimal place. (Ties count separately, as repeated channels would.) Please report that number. 52.4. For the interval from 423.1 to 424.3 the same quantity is 52.6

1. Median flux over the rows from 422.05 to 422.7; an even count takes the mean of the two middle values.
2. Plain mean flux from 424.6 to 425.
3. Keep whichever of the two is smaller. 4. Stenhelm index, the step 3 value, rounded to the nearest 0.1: 46.6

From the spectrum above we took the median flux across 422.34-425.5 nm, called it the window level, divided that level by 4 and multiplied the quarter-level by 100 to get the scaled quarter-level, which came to 1404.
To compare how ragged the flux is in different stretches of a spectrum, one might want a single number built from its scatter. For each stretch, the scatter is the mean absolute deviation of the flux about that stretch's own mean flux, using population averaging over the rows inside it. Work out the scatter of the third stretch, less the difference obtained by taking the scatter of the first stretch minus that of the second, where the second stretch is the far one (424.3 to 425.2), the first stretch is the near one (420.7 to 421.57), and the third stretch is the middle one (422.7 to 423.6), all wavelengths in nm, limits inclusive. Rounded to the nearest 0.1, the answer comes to 3.6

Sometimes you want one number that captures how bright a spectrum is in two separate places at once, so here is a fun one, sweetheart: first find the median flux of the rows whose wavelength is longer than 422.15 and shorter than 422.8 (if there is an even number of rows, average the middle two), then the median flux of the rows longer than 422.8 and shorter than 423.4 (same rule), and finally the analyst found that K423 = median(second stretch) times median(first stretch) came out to 2652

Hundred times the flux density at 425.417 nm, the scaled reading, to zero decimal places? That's 5620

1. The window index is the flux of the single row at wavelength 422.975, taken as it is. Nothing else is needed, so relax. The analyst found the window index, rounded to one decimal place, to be 58.1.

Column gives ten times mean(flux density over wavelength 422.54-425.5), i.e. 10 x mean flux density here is 564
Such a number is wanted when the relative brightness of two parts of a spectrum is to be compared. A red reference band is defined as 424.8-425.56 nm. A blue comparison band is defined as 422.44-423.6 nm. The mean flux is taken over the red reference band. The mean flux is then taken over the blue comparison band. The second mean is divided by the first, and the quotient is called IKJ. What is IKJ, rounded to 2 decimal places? 0.93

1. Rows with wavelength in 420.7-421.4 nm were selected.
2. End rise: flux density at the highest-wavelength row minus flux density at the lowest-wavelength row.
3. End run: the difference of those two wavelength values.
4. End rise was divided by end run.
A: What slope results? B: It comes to -7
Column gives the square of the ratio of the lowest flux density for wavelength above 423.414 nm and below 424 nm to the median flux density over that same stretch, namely 0.82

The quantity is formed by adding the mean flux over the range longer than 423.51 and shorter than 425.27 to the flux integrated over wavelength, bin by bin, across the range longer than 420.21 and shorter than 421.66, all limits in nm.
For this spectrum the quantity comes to 142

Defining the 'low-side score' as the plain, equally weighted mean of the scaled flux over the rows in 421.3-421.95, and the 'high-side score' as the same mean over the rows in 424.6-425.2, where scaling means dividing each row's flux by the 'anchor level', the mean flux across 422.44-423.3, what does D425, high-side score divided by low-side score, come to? 0.94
